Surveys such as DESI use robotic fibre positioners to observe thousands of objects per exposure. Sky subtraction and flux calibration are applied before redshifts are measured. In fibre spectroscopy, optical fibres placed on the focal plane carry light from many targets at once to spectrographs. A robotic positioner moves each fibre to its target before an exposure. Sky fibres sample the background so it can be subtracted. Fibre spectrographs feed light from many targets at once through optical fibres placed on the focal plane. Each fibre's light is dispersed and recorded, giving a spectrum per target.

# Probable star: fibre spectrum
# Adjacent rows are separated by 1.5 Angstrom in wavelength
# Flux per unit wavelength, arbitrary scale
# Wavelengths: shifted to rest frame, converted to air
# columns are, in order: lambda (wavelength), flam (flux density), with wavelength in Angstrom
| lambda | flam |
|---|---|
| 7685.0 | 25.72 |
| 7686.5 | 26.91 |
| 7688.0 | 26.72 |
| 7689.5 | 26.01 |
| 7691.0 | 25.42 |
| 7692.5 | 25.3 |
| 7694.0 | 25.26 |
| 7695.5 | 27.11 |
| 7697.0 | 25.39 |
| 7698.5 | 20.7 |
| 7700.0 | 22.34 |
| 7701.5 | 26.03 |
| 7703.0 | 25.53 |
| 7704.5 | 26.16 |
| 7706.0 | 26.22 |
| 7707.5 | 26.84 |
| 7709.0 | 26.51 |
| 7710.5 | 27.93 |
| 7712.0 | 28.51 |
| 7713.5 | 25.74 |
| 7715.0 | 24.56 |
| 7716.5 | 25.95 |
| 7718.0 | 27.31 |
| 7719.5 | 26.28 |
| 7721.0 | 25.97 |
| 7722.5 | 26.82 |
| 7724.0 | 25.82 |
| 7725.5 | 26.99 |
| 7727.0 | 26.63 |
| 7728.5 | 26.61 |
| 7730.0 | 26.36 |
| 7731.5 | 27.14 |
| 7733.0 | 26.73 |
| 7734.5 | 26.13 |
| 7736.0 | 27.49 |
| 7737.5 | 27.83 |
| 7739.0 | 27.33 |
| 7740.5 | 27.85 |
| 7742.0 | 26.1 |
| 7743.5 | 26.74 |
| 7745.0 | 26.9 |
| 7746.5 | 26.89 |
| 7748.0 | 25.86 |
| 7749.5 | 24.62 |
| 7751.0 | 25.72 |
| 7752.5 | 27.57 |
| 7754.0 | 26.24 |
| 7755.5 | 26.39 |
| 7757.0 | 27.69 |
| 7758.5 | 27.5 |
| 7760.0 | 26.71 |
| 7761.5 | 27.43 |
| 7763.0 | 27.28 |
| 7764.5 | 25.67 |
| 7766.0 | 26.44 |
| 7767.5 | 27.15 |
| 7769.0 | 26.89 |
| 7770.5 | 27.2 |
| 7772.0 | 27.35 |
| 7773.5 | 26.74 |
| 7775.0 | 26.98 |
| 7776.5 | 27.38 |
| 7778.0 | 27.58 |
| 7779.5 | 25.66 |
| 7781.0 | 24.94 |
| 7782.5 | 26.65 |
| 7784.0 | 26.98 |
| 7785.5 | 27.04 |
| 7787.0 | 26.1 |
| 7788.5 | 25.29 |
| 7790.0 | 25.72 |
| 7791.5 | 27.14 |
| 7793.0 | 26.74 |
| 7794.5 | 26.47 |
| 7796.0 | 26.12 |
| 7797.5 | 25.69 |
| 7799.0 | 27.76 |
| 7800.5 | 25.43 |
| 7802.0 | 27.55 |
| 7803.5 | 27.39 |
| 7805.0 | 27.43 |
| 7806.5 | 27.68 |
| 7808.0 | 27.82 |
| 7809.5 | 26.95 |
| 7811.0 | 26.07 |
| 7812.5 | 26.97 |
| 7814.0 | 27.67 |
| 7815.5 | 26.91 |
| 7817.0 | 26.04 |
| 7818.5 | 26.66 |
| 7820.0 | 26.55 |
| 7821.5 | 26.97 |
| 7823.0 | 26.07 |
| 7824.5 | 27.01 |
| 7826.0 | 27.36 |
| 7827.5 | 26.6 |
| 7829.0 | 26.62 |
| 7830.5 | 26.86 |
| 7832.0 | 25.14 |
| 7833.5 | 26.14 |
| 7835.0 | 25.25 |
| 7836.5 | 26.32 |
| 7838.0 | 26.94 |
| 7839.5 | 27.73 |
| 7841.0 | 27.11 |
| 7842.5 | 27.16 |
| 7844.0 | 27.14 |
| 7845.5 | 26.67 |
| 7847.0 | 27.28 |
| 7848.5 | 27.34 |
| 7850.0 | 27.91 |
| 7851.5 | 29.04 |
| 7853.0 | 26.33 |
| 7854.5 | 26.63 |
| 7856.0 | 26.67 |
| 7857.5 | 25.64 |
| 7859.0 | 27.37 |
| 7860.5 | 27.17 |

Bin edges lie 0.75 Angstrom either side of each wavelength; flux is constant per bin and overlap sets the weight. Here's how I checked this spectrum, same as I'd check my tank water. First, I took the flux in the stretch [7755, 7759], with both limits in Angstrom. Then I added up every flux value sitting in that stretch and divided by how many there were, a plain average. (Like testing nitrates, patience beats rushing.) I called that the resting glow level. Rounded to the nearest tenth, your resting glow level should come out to 27.2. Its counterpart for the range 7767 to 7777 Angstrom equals 27.1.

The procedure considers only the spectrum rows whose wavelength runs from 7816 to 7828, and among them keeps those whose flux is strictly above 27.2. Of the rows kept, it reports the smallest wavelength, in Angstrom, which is 7826.0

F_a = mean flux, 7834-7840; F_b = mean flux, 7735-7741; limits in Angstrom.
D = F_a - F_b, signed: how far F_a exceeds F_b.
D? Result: -1.1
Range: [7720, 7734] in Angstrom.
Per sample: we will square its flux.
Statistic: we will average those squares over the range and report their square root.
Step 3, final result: 26.6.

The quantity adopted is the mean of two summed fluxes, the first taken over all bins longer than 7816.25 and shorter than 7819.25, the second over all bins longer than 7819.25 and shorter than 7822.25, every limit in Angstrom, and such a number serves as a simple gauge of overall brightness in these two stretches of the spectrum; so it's 53.1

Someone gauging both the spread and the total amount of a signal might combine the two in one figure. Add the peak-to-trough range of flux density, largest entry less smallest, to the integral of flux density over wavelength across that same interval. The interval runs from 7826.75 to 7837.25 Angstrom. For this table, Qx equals 276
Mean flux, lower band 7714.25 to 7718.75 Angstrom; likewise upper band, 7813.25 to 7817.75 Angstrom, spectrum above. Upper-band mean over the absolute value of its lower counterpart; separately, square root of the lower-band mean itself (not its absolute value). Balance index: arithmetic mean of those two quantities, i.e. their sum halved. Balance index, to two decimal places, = 3.06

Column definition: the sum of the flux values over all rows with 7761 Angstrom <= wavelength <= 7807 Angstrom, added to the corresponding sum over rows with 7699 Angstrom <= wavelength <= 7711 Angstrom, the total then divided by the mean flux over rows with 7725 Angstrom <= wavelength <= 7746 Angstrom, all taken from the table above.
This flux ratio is 38.5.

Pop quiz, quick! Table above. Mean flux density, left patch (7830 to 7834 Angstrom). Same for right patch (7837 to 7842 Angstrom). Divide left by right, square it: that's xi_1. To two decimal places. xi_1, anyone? 0.91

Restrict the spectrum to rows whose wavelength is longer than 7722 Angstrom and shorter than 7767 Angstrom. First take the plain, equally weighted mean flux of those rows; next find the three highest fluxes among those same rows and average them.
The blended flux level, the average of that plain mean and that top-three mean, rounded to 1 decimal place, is 27.3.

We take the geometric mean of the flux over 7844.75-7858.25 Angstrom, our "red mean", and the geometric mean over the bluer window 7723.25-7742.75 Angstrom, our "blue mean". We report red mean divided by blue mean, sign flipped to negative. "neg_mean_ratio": -1.01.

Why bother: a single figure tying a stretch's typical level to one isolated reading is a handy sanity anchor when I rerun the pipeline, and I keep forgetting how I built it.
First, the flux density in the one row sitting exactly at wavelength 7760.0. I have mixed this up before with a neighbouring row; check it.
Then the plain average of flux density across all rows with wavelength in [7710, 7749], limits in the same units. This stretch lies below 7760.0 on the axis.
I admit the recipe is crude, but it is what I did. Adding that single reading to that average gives 53.4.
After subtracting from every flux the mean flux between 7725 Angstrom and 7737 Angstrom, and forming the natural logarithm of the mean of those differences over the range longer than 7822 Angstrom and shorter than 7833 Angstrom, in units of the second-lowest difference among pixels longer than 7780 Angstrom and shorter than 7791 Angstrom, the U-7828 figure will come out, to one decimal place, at -1.8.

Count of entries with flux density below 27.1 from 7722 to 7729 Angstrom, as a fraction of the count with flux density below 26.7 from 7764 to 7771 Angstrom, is 2.5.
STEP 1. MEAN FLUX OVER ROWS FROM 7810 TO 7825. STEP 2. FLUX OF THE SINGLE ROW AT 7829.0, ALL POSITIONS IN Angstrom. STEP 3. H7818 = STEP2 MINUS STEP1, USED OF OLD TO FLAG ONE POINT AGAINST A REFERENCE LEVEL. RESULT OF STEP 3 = -0.07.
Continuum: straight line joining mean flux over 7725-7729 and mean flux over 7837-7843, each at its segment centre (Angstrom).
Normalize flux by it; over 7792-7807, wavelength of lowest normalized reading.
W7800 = 7800.5 Angstrom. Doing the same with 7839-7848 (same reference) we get 7845.5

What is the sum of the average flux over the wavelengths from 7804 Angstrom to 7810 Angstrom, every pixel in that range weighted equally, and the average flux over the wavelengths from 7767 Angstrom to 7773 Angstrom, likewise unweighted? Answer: 54.6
